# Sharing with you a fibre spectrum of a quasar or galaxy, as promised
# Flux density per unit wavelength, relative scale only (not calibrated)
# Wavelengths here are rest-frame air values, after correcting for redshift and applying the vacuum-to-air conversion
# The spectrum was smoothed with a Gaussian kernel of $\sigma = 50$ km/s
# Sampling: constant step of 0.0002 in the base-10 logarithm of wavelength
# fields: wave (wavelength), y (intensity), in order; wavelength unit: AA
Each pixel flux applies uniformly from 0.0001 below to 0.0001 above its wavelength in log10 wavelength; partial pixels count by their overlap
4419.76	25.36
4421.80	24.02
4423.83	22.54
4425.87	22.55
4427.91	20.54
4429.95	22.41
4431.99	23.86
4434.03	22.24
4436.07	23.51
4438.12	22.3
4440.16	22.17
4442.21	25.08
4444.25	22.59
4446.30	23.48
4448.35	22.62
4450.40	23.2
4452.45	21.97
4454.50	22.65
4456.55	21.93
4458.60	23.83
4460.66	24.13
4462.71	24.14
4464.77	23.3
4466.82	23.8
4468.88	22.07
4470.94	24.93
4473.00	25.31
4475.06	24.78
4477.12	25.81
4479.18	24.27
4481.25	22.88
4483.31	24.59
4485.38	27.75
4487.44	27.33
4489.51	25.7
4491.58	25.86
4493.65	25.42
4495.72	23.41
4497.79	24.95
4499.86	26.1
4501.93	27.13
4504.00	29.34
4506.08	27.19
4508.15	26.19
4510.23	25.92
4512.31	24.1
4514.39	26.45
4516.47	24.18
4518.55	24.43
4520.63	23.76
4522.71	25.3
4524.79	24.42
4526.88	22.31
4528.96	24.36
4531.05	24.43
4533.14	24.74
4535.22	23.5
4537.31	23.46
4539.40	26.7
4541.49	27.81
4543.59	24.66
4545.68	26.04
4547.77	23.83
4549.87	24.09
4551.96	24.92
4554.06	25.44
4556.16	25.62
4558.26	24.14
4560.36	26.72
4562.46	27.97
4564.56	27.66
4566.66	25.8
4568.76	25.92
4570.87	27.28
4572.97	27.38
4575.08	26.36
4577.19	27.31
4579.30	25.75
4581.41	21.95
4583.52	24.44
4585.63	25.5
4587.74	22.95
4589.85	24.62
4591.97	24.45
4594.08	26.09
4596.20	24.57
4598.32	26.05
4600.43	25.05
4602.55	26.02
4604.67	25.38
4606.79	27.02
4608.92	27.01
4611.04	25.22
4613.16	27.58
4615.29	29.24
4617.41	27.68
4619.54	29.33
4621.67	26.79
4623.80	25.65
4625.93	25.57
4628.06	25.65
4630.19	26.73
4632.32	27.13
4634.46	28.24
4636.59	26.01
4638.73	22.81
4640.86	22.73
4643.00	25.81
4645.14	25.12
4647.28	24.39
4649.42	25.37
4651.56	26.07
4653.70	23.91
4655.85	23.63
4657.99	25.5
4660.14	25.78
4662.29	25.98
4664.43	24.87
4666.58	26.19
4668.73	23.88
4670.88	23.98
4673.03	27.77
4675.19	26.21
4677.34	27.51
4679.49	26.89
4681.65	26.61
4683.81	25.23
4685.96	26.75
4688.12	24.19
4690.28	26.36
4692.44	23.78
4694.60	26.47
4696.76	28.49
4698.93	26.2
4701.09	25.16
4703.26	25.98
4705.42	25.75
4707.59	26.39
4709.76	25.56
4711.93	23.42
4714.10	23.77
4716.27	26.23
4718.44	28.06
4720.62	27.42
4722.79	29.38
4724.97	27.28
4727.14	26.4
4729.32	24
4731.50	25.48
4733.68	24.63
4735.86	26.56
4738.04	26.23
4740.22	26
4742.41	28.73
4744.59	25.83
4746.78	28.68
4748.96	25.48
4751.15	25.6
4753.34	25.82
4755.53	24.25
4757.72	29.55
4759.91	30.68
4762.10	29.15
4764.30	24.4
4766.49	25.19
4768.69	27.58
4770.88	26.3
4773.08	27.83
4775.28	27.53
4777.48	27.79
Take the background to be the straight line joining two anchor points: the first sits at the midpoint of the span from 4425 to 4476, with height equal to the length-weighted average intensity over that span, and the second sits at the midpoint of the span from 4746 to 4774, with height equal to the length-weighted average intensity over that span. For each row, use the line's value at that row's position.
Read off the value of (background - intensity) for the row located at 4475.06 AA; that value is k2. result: -1.3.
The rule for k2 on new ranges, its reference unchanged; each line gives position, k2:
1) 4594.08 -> -1.2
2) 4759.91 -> -3.7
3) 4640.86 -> 2.8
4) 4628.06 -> -0.3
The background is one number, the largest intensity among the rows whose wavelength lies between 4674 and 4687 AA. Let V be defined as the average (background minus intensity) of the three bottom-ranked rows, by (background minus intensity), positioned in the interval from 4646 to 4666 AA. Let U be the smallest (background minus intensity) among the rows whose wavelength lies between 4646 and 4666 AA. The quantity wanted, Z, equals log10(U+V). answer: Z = 0.48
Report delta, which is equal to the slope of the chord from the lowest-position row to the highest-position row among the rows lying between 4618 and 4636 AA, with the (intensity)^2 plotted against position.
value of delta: -4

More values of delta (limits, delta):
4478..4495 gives 4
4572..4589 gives -15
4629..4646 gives -6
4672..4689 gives -12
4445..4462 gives 2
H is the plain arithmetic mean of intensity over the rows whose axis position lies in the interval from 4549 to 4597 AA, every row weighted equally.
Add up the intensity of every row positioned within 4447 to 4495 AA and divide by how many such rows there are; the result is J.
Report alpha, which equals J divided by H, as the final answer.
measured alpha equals 0.95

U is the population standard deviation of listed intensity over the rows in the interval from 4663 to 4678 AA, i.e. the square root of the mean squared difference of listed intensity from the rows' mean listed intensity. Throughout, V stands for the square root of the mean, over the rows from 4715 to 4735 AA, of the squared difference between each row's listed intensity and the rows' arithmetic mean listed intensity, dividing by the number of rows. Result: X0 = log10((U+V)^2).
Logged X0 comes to 0.97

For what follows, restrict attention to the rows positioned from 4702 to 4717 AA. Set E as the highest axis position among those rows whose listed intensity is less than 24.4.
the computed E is 4714.10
